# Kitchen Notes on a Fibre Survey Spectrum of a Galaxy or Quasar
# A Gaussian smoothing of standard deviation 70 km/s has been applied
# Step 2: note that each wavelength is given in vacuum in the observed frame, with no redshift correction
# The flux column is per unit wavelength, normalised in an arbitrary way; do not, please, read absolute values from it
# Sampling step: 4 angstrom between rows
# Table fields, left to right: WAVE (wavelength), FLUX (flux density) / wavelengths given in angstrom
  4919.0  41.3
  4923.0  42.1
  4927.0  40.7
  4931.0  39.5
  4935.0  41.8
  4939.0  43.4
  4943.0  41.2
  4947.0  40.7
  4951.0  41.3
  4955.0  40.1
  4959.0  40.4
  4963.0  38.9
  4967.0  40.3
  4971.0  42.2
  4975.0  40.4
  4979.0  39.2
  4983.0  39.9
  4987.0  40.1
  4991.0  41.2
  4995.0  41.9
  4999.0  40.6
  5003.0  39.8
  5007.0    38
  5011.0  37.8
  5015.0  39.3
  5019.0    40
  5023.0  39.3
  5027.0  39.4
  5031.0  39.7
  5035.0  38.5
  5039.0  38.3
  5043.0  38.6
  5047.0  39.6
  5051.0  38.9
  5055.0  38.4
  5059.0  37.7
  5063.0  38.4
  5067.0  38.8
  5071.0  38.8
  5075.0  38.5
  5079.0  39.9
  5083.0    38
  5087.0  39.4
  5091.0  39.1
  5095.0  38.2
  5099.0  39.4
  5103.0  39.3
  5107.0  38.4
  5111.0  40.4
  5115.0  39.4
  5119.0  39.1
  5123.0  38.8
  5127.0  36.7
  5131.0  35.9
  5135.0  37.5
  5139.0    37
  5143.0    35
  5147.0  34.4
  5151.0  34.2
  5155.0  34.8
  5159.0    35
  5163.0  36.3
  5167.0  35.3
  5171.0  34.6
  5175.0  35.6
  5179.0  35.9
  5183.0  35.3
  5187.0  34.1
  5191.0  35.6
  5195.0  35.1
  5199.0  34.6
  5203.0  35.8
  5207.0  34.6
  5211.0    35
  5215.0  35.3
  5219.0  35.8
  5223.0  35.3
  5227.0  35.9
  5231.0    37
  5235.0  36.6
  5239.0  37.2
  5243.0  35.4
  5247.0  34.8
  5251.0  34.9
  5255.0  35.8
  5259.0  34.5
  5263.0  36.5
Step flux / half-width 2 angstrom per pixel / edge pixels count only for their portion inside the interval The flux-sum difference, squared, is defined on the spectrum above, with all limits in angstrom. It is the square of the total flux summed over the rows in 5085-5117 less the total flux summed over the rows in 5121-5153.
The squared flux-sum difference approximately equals 581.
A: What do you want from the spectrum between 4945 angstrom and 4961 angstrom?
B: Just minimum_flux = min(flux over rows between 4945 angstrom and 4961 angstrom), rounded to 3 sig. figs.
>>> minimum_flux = 40.1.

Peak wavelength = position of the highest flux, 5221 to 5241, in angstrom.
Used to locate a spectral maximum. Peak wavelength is 5239.0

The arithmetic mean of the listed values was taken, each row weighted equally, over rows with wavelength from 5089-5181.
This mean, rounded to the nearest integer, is 37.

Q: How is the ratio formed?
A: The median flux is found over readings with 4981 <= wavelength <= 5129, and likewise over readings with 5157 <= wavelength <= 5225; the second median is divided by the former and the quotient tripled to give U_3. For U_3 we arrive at 2.71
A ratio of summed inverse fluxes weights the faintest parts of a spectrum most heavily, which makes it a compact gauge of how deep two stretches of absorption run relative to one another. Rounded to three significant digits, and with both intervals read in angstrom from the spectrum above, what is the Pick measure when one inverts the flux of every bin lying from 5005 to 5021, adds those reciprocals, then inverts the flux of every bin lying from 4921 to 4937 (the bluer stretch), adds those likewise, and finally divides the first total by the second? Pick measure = 1.06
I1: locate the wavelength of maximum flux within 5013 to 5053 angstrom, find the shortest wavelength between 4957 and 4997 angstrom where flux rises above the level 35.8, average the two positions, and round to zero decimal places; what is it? 4989 angstrom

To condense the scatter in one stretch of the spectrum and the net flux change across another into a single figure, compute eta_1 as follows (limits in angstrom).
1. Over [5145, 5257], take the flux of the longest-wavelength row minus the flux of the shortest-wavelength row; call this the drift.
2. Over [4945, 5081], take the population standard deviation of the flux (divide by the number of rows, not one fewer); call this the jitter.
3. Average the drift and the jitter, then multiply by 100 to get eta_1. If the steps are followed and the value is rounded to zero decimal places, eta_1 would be 126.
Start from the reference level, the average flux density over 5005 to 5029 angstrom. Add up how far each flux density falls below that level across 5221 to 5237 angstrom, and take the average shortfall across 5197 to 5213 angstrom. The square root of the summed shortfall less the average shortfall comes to 2.66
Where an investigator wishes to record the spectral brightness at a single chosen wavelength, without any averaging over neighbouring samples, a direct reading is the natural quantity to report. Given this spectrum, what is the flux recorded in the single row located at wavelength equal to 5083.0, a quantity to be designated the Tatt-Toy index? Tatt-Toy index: 38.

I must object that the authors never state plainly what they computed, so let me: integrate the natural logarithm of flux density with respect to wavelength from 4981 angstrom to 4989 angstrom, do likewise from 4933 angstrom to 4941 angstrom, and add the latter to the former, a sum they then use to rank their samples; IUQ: 59.5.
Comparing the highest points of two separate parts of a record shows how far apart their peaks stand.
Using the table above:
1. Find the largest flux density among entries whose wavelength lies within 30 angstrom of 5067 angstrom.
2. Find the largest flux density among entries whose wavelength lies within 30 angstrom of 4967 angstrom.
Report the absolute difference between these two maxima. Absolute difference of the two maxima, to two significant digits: 3.5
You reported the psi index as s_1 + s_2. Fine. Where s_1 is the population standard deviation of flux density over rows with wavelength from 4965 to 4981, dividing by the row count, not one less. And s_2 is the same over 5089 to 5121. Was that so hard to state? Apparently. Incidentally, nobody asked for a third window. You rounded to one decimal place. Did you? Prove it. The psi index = 1.7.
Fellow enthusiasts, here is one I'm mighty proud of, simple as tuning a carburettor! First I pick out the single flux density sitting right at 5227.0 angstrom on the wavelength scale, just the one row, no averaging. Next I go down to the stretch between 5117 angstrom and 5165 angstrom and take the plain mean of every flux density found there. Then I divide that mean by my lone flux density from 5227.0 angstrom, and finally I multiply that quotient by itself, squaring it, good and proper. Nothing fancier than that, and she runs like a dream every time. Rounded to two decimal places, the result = 1.02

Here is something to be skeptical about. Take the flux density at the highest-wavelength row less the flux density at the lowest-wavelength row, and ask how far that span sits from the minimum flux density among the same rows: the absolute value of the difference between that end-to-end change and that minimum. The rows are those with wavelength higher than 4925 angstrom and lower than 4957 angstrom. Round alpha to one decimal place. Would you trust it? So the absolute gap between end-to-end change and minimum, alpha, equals 40.1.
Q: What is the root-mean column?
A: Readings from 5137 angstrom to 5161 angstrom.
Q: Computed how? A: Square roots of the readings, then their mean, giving 5.92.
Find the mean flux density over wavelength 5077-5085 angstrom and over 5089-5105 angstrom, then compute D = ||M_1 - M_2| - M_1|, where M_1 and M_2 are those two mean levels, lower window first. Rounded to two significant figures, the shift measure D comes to 39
